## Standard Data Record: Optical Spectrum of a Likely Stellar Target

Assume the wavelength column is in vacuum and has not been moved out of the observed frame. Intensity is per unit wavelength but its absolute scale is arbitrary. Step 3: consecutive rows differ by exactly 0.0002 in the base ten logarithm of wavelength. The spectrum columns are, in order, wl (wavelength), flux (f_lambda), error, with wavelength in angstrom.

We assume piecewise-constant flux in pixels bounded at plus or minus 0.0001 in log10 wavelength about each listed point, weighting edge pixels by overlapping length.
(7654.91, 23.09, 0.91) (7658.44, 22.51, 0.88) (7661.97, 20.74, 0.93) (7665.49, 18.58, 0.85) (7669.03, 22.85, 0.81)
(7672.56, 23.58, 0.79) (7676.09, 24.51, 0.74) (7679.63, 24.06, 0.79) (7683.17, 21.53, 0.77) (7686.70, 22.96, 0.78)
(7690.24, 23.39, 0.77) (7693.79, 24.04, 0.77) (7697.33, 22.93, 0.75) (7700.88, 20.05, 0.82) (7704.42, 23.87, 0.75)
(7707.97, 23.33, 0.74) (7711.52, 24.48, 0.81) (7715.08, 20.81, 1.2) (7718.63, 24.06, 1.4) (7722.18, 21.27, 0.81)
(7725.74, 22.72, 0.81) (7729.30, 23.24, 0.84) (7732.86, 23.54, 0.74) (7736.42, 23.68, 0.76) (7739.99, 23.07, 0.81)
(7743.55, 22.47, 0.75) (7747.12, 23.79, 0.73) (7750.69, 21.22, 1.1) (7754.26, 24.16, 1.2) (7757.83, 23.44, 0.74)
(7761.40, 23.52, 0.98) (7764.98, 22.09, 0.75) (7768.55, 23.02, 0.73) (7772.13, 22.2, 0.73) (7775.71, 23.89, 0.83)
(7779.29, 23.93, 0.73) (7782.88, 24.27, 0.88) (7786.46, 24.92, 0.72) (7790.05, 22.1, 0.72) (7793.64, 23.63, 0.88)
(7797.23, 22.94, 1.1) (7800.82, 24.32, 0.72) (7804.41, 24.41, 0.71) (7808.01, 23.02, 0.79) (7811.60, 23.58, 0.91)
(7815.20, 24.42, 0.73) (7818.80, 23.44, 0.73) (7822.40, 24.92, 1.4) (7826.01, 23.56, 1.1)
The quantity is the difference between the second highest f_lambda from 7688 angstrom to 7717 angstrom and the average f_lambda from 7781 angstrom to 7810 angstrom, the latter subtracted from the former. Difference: 0.3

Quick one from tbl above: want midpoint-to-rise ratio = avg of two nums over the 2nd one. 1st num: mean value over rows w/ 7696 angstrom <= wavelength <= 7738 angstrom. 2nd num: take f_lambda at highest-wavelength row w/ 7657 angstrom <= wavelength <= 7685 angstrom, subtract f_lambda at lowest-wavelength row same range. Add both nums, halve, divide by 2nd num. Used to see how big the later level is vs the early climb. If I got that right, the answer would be -11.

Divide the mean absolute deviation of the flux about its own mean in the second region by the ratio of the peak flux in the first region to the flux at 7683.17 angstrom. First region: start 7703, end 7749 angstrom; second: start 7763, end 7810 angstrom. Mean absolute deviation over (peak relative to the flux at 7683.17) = 0.71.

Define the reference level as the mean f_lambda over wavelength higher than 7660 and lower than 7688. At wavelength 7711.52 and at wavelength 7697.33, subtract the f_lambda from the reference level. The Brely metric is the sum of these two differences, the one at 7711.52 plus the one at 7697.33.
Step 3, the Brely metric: -2.7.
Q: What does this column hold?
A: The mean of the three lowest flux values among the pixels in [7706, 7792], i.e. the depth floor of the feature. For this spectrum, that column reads 21.1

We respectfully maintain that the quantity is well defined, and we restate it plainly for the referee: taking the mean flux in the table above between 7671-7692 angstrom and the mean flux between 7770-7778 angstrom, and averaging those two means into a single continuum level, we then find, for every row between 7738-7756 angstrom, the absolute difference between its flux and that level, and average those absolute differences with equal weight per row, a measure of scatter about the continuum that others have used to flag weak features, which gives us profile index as 0.88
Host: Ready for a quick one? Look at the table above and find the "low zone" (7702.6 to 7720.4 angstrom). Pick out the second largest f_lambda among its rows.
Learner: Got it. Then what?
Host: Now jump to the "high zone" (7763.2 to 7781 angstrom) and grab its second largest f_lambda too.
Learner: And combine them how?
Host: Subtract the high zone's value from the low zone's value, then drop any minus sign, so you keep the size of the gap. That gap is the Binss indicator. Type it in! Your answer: 0.17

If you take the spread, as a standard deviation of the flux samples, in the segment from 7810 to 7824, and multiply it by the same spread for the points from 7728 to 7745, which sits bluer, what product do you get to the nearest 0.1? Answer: 0.3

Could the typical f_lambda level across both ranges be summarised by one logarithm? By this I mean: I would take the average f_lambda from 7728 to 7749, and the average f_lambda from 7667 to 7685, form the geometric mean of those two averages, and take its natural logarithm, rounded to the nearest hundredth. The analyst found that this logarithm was 3.15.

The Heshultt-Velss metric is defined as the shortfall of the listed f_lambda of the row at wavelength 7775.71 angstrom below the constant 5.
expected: -18.9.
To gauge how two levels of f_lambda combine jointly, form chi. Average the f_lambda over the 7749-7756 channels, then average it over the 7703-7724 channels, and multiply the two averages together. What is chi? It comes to 521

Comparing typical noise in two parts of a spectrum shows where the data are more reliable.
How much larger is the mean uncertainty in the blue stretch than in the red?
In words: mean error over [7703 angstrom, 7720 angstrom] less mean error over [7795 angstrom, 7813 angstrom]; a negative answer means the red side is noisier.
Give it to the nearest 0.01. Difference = 0.13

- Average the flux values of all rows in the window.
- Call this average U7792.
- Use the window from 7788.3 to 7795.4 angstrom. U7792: 22.9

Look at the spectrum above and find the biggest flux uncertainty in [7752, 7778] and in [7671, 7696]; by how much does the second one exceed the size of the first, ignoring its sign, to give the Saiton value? -0.41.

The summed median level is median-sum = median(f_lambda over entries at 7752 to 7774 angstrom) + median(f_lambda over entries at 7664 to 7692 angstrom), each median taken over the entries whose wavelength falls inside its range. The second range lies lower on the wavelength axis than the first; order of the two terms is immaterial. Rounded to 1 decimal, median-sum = 46.4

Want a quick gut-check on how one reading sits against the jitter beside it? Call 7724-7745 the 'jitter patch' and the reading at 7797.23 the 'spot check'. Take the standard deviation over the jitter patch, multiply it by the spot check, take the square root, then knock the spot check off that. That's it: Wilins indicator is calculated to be -20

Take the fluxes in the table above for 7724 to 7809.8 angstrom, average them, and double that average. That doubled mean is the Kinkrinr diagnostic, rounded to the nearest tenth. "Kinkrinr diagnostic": 46.6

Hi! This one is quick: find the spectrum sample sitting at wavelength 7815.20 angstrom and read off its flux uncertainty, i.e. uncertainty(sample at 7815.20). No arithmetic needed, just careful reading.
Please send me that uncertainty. 0.73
